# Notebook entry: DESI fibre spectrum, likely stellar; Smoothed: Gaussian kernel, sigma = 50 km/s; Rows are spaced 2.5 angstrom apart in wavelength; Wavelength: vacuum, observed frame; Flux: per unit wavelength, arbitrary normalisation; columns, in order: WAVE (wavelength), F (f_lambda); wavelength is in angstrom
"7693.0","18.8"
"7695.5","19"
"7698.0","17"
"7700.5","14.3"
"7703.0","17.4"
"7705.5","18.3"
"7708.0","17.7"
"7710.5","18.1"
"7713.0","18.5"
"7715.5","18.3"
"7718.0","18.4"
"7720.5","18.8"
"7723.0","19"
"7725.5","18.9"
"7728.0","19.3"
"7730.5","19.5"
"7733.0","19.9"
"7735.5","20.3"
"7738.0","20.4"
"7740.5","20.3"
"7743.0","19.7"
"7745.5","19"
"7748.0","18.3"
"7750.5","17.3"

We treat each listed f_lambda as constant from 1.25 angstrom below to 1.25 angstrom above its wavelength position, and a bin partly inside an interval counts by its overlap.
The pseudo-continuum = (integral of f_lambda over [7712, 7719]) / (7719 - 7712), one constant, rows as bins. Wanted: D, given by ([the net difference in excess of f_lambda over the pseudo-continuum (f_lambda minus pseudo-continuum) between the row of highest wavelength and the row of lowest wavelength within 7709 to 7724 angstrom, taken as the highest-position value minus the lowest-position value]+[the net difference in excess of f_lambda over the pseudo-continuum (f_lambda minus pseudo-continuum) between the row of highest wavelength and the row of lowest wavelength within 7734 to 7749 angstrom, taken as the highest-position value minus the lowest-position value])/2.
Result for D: -0.55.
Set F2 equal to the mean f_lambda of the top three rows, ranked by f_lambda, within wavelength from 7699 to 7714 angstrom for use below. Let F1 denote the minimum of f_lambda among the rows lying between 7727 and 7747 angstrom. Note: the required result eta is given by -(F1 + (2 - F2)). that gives -3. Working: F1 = 19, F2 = 18.3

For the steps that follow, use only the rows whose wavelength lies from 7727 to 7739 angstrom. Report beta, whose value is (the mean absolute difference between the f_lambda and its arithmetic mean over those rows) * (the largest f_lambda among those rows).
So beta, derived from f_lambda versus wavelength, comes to 7.8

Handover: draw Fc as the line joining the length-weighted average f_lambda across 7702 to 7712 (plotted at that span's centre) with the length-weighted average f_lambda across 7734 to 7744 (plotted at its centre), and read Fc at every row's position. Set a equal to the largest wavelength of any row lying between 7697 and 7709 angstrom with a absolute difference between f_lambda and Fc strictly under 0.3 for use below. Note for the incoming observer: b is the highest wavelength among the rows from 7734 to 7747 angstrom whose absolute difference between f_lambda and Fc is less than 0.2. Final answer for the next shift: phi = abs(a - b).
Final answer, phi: 32.5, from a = 7708.0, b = 7740.5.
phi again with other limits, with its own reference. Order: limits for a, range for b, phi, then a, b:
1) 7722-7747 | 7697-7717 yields 27.5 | 7740.5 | 7713.0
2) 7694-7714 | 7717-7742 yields 27.5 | 7713.0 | 7740.5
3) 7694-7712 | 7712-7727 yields 12.5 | 7710.5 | 7723.0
